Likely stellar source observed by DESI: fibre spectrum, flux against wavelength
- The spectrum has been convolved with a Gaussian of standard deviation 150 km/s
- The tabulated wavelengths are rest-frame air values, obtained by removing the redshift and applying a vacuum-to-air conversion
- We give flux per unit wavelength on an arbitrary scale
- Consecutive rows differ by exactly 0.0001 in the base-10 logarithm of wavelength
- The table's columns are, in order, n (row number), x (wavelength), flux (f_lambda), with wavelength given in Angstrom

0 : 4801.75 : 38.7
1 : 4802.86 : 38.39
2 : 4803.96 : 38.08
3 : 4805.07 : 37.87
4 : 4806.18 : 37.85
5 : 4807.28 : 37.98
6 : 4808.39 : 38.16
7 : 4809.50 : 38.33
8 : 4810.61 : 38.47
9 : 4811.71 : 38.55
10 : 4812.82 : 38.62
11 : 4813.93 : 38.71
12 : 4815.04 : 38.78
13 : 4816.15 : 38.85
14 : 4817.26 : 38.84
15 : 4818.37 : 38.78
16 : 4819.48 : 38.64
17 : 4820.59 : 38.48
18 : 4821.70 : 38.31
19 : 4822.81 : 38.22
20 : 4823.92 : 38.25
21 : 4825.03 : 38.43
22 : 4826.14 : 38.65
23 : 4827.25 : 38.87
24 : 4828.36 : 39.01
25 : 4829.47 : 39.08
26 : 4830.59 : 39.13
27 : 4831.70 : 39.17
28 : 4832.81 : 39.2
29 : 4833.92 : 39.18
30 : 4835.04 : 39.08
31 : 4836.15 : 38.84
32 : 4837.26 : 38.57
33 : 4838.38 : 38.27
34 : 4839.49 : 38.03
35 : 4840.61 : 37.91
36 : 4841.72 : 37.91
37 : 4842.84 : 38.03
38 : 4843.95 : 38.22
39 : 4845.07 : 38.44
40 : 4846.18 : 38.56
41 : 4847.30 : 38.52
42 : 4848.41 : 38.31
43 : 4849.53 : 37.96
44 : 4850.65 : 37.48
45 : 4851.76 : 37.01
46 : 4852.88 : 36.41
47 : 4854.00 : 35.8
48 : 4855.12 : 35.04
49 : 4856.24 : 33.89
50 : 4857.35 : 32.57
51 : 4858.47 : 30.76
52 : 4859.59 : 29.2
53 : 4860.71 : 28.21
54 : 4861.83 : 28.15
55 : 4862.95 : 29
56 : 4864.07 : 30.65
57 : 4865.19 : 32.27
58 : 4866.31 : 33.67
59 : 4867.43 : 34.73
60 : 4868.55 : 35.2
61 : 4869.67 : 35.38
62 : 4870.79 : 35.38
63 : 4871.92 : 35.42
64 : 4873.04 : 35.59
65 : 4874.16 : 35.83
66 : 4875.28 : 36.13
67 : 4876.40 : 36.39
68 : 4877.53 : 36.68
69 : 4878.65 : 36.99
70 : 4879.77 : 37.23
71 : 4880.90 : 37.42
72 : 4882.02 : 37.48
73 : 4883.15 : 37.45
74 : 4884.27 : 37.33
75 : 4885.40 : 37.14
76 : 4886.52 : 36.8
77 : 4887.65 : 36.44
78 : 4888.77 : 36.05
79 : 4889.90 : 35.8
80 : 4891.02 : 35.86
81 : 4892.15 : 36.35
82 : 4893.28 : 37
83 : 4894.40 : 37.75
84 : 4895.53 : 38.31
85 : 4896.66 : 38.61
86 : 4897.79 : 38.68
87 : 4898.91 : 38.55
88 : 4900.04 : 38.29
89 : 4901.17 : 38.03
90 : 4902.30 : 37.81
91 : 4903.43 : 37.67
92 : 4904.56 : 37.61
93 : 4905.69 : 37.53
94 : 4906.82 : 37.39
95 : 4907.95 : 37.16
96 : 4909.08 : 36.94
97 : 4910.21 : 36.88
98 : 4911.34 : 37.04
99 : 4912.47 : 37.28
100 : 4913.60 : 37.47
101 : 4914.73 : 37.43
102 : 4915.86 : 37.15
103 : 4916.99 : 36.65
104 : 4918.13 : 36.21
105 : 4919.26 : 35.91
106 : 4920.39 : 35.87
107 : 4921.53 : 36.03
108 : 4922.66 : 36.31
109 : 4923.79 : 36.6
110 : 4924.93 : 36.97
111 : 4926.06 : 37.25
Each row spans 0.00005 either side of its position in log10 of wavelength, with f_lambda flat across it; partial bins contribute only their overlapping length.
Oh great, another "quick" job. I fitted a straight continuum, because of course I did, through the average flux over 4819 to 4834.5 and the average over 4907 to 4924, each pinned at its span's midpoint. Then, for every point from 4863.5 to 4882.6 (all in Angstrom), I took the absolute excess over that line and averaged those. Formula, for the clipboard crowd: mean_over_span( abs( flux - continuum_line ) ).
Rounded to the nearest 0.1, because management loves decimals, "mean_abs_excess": 2.3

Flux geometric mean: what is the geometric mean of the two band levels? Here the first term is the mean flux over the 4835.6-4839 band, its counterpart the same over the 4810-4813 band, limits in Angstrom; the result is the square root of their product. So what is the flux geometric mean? 38.6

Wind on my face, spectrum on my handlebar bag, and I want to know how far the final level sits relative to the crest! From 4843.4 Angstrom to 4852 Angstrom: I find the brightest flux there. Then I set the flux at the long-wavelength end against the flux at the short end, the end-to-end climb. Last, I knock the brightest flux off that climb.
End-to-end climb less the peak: -39.8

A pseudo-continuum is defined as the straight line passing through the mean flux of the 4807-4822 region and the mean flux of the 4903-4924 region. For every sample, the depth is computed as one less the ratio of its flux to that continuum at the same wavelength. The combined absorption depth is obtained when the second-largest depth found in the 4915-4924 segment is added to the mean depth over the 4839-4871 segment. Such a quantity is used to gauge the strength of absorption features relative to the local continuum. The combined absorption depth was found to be 0.10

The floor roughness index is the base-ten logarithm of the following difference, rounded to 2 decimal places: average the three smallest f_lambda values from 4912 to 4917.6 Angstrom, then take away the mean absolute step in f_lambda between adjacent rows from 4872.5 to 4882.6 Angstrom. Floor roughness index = 1.57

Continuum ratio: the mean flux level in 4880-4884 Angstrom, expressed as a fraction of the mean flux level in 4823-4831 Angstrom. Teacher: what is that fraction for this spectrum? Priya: 0.97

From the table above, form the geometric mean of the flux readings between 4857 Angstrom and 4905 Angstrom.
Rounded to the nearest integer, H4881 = 35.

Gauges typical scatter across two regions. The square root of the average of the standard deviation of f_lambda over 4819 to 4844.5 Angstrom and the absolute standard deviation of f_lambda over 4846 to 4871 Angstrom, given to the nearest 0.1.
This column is 1.4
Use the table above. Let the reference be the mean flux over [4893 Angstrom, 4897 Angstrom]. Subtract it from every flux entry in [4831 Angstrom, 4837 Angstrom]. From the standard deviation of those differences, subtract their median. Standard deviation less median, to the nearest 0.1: -1.1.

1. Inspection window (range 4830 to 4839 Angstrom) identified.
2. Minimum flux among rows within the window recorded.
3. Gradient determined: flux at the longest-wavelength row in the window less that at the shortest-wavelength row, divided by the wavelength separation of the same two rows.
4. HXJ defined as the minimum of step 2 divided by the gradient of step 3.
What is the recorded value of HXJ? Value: -347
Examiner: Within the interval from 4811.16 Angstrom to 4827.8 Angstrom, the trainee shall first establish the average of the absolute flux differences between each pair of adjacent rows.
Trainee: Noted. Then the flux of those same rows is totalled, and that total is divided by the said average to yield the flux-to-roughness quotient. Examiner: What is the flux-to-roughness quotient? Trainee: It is 5130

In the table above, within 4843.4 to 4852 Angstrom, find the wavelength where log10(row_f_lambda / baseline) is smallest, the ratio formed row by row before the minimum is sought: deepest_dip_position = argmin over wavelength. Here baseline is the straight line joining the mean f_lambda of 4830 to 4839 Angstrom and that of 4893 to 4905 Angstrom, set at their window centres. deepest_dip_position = 4851.76 Angstrom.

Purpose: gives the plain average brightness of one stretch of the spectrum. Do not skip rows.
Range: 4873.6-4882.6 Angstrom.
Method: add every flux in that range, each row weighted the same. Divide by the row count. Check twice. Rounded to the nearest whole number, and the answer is 37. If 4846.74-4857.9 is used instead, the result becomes 36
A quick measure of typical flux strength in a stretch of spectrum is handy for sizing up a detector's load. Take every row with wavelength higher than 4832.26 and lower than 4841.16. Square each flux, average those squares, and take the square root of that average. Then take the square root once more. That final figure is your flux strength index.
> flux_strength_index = 6.22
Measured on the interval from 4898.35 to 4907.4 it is 6.15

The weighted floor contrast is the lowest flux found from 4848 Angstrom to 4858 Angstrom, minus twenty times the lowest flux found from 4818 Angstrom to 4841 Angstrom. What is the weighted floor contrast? -726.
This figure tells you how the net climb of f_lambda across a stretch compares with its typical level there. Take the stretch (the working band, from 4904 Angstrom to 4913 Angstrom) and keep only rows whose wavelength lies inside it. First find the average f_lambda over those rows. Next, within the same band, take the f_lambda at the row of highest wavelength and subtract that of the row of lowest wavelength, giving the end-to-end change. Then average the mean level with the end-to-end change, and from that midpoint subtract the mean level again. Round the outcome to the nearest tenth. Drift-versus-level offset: -18.8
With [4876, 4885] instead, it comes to -18.1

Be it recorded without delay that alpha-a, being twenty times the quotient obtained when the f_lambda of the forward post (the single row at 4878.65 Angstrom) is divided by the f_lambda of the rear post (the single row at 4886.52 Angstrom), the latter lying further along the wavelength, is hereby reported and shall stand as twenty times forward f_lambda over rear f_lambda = 20.1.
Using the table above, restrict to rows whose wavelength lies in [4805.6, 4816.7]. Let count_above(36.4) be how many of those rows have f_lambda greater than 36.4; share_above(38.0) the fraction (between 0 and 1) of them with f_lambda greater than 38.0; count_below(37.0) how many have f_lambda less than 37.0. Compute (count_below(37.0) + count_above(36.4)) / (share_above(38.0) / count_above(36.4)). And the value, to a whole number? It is 125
